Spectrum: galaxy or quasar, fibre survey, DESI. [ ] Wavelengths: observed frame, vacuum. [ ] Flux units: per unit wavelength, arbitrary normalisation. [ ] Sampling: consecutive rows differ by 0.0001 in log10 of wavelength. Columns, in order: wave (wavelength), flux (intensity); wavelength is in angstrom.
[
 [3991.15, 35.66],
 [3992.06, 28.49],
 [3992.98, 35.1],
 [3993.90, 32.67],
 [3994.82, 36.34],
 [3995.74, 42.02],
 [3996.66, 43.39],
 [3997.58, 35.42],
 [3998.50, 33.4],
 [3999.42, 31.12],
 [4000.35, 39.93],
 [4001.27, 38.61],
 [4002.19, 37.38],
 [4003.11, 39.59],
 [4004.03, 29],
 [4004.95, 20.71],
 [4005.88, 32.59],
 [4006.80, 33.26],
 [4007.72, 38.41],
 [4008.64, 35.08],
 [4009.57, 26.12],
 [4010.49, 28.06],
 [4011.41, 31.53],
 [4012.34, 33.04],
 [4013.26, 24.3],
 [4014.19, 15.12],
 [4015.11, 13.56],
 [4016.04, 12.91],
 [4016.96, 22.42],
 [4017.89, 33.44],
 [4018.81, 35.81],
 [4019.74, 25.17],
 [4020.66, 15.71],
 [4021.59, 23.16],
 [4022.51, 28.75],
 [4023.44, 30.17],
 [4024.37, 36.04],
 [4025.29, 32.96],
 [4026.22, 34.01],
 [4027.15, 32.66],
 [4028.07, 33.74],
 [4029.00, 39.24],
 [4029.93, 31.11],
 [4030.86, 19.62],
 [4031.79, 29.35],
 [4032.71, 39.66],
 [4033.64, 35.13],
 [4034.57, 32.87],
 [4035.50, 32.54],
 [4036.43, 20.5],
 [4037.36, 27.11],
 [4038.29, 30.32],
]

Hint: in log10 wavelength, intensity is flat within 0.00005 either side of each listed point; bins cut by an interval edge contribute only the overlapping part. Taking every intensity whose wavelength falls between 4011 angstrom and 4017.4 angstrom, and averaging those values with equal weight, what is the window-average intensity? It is 22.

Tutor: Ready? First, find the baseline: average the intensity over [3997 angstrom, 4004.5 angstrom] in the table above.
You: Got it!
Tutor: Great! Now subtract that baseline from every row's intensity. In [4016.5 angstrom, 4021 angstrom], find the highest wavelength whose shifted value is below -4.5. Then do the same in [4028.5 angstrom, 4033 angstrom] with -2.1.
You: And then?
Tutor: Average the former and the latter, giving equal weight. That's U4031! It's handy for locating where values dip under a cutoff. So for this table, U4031 4026.2 angstrom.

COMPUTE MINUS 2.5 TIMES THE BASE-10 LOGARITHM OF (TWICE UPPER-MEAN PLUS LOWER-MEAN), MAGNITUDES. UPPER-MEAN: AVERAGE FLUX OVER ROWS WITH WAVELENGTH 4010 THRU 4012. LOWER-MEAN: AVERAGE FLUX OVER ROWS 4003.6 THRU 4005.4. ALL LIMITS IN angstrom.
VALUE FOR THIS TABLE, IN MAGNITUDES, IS -4.82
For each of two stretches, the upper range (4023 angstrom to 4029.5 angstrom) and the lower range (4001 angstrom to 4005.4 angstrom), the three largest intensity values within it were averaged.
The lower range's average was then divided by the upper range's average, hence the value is 1.06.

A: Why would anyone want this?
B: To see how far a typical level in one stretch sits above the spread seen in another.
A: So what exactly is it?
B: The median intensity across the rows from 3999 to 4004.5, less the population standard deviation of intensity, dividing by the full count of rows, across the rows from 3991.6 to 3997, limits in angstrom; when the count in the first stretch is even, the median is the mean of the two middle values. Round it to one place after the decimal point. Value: 32.9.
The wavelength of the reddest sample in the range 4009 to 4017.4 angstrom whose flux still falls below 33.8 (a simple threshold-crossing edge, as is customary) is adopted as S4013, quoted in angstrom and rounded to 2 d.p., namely 4016.96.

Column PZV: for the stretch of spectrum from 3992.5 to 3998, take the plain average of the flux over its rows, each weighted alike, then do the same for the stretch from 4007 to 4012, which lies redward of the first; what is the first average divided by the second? 1.2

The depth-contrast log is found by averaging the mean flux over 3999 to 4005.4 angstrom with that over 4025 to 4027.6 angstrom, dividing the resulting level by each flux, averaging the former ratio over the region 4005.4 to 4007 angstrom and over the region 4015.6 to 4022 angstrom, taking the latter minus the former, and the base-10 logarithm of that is -0.3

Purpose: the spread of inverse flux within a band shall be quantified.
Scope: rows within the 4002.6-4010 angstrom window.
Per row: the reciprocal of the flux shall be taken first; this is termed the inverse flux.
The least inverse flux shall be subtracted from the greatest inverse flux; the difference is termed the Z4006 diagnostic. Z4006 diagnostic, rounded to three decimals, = 0.023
